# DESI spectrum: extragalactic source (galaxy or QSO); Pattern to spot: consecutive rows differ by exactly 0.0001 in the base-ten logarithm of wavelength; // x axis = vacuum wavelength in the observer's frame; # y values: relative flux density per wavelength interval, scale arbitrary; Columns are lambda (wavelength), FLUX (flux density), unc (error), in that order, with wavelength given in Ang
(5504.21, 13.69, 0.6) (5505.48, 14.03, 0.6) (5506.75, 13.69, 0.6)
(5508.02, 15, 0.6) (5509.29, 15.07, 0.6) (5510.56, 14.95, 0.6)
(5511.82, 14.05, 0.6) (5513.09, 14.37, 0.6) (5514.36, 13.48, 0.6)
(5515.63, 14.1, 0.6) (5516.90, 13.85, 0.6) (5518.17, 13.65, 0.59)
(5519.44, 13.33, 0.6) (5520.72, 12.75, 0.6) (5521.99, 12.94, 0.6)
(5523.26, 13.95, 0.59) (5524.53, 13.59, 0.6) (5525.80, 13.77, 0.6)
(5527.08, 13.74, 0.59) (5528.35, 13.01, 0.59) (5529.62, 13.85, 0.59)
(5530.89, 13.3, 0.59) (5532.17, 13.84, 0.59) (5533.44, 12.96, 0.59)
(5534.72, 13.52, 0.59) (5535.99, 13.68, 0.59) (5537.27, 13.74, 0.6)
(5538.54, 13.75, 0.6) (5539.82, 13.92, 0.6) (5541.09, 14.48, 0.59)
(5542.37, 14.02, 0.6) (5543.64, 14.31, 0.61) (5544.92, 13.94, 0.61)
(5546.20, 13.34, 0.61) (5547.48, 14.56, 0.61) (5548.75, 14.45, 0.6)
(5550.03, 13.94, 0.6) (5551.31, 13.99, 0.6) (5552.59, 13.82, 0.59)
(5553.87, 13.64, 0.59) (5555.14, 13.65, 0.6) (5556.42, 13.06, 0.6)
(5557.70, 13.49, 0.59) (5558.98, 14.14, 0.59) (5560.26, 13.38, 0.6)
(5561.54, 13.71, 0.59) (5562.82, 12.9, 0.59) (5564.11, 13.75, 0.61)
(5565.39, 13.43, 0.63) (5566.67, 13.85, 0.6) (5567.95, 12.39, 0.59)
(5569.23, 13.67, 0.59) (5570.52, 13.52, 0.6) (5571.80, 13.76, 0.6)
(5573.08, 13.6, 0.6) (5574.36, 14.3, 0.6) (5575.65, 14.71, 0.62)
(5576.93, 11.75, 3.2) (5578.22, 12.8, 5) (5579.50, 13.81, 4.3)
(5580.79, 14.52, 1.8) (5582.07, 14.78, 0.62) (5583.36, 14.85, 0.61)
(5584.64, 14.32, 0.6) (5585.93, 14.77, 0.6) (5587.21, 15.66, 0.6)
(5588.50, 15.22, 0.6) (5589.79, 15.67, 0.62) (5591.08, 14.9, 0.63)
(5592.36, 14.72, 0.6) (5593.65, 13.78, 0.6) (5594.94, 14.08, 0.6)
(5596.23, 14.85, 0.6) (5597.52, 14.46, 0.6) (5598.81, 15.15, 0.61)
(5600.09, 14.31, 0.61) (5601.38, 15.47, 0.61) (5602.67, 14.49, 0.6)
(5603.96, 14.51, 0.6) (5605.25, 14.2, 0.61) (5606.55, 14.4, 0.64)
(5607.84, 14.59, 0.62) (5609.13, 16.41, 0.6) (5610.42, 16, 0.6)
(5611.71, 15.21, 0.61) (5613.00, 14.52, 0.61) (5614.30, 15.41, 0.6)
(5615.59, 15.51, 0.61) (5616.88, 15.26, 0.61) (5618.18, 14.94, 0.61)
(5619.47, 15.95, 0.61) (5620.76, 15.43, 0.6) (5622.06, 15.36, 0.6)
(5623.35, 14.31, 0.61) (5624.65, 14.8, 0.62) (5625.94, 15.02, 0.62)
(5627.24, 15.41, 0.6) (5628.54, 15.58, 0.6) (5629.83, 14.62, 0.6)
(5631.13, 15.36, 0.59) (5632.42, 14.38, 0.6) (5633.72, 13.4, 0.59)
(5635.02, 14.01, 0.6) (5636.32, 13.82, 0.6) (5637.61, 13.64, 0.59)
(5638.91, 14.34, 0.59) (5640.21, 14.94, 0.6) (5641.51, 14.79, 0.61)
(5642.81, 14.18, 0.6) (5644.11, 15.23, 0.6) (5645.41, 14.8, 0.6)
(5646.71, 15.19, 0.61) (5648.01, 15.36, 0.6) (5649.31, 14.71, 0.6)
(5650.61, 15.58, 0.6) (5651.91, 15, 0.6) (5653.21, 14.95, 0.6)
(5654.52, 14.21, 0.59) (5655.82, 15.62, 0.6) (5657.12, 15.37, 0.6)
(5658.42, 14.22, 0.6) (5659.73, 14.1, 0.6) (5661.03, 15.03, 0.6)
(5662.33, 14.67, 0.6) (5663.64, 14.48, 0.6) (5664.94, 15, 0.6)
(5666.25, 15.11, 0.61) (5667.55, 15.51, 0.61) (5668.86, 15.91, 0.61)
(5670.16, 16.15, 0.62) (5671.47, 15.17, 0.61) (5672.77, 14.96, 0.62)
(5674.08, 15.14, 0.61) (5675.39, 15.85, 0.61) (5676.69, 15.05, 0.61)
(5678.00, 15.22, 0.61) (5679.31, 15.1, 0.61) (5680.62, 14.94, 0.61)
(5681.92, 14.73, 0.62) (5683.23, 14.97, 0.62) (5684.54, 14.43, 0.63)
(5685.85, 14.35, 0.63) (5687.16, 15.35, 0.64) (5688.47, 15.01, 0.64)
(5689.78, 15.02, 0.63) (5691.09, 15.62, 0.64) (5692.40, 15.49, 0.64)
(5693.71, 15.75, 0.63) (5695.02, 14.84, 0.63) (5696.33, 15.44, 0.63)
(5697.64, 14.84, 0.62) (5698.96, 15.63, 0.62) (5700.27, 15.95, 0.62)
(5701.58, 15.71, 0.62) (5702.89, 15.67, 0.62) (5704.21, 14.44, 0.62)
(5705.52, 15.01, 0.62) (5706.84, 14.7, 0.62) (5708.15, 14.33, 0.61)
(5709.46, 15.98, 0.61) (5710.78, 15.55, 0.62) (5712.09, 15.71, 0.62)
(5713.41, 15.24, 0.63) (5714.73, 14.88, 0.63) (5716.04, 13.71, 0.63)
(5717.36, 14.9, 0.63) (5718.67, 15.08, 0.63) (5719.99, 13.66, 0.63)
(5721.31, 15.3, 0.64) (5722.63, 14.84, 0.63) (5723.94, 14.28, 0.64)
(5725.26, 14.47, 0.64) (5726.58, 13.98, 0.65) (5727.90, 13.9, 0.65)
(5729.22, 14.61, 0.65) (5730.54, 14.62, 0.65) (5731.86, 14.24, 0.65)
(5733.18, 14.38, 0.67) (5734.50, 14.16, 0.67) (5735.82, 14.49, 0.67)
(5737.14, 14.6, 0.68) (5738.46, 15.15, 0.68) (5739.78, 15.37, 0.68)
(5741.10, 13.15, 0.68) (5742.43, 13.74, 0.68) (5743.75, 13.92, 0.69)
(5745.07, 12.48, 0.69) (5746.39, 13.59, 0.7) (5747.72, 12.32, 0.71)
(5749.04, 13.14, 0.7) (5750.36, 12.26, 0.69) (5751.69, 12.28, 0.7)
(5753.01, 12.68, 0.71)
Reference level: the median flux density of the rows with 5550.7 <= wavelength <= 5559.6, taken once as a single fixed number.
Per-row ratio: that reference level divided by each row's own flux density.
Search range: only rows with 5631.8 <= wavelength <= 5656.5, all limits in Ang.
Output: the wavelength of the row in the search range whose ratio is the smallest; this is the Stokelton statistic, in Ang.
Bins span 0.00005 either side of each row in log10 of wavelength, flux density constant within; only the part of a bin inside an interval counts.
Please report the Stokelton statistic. 5655.82 Ang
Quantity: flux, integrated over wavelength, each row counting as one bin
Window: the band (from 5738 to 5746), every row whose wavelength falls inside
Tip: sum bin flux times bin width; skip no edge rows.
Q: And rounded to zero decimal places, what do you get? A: 111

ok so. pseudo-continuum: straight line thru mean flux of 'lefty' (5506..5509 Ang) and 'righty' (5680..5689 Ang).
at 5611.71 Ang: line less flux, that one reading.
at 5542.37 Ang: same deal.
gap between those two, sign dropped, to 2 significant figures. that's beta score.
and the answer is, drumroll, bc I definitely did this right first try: 1.0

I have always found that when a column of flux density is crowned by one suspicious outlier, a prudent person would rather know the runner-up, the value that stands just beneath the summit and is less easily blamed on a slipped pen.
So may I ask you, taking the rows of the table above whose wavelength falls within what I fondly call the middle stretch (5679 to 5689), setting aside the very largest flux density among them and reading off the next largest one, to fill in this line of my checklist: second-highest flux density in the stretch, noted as 15.1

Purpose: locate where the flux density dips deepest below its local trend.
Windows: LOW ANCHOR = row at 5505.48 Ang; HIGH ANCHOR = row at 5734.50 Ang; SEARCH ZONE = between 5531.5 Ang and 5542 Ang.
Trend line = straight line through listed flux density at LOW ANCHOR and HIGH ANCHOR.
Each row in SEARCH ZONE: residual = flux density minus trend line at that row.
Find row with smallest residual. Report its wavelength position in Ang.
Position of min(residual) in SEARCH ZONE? 5533.44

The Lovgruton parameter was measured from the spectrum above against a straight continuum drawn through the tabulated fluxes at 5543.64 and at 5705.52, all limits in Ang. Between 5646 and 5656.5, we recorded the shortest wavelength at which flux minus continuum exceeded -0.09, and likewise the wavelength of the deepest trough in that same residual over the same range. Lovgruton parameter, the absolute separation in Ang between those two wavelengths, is 7.8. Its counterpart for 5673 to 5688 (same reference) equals 11.8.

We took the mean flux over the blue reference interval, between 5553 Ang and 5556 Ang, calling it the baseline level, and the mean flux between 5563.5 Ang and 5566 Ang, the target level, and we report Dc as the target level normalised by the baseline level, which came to 1.00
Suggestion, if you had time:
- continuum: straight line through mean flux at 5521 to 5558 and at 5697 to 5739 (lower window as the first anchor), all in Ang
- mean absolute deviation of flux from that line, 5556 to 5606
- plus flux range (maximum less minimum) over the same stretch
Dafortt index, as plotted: 4.6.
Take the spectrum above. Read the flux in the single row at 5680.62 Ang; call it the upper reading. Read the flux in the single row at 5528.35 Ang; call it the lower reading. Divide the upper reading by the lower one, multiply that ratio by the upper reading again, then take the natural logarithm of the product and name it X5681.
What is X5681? 2.84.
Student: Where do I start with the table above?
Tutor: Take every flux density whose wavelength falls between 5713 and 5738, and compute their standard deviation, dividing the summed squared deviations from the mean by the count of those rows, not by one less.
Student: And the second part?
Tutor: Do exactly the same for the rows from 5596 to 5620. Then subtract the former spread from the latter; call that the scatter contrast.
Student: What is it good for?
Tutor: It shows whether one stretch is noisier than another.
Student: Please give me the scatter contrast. 0.15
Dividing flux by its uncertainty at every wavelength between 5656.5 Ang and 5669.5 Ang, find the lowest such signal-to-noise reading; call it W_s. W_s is 23.5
